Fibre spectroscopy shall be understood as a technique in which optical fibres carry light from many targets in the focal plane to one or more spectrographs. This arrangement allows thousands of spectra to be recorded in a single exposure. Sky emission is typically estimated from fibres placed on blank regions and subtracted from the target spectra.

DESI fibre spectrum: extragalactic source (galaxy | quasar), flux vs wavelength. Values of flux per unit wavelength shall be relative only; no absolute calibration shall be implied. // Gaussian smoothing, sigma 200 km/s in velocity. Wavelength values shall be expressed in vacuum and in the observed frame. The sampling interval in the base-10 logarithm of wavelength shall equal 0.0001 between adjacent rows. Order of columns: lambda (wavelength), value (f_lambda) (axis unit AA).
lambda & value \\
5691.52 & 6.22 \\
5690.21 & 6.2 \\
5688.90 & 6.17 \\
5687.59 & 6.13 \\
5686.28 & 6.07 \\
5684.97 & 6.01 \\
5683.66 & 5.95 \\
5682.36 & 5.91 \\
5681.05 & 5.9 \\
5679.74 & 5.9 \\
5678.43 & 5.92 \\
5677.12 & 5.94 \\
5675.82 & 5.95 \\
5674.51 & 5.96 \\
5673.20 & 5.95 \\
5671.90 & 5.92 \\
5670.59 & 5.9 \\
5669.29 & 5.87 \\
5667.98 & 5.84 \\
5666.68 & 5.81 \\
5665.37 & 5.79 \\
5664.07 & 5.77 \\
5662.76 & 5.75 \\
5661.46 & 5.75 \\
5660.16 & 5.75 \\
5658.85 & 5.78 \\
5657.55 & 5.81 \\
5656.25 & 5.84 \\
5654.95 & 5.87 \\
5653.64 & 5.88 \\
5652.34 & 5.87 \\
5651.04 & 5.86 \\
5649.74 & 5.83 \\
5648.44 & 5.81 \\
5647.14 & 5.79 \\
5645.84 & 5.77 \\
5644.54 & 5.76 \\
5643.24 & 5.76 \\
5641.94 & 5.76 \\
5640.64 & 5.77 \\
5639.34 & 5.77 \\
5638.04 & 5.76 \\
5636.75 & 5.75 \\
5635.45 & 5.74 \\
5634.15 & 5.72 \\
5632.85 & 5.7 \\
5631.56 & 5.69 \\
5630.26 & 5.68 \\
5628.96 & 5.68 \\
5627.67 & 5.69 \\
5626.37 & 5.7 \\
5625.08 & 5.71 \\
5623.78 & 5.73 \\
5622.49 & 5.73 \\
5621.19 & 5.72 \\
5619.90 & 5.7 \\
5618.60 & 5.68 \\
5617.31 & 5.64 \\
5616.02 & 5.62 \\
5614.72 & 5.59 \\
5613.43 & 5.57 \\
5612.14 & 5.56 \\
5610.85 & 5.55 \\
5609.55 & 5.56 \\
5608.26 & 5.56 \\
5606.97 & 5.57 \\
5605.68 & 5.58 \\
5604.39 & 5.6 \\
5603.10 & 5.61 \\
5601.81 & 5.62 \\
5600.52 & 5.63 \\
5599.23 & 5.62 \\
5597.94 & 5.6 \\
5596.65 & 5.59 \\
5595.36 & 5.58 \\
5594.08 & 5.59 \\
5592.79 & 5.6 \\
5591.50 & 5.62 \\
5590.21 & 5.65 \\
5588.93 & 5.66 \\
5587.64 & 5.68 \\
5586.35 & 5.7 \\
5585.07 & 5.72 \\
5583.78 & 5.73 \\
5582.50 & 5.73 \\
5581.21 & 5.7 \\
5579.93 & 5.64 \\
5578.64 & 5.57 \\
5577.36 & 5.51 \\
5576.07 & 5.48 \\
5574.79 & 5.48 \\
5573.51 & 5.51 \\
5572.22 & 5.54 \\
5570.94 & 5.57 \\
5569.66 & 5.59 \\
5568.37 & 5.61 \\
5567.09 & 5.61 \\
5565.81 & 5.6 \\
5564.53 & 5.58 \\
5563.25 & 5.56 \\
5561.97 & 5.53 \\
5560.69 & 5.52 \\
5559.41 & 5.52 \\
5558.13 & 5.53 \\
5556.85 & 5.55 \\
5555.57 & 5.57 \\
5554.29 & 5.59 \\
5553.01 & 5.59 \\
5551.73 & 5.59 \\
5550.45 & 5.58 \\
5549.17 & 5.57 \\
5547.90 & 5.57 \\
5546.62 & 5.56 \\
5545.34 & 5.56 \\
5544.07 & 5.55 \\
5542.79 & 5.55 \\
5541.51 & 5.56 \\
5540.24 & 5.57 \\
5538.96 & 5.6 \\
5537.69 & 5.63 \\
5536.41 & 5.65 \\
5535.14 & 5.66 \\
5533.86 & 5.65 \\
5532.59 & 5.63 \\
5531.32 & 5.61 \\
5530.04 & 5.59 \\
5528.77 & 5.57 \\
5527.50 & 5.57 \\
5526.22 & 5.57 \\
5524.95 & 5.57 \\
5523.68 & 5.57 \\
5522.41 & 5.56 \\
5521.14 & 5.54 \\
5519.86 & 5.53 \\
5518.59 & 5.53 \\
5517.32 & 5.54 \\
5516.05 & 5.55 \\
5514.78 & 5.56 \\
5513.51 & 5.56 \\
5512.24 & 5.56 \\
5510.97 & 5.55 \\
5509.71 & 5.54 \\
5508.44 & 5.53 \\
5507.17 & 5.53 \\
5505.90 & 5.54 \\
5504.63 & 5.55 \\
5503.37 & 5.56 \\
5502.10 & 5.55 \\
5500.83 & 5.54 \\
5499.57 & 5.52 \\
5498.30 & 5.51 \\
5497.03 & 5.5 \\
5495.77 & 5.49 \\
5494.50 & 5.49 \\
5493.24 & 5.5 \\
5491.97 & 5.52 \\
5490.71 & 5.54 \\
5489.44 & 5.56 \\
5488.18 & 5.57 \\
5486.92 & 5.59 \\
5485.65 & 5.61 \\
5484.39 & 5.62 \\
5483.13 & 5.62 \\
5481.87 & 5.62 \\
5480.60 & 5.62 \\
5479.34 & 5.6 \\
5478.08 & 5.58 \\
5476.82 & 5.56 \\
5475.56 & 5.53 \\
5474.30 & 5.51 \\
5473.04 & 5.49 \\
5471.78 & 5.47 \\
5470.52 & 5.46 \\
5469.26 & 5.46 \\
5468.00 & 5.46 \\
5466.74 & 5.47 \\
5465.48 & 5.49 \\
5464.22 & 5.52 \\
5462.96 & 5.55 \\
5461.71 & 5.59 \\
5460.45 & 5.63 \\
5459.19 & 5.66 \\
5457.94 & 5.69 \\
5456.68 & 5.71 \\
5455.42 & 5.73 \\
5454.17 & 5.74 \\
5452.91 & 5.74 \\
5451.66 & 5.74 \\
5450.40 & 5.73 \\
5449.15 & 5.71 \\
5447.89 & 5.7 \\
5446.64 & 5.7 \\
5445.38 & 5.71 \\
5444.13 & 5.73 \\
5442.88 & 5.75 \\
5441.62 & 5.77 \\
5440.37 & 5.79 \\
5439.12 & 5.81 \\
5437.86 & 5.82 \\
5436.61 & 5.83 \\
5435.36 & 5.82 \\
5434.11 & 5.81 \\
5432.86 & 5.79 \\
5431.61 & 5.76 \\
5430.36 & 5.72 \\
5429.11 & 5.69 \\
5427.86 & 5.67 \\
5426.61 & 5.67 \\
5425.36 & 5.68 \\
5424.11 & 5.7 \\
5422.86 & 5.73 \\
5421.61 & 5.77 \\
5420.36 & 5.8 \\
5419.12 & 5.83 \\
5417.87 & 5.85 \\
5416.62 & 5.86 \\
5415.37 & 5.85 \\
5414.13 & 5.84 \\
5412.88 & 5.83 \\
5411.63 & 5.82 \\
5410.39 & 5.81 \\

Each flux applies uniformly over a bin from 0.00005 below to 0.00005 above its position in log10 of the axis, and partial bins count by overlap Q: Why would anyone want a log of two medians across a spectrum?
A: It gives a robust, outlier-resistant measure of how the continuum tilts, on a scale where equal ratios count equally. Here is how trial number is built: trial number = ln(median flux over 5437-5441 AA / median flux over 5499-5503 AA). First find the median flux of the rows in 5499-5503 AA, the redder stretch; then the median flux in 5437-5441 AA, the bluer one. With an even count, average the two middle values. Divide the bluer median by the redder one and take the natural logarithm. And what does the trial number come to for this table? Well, 0.048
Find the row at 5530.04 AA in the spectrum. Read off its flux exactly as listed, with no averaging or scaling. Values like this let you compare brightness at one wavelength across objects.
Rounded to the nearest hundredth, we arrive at 5.59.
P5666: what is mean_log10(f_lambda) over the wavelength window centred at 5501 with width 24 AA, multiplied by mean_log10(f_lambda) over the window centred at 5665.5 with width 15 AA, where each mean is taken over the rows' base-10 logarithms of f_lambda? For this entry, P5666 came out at 0.568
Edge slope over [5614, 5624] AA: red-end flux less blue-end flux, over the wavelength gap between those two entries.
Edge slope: 0.015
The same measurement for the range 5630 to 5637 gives 0.011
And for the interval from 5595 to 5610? -0.001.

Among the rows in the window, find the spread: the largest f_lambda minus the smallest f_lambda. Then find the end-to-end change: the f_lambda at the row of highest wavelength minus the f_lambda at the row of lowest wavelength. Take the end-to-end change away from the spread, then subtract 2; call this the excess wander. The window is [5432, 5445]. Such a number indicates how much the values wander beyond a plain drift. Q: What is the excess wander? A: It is -1.84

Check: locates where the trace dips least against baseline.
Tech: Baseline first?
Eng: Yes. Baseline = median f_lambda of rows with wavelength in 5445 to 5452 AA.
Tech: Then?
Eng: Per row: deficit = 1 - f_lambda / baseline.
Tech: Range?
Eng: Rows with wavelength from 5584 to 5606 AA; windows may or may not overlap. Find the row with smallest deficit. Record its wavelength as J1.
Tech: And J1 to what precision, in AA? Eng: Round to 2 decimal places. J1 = 5585.07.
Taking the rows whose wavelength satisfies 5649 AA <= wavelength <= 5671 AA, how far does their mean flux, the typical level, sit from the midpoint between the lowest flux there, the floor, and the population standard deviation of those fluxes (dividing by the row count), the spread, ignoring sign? 2.92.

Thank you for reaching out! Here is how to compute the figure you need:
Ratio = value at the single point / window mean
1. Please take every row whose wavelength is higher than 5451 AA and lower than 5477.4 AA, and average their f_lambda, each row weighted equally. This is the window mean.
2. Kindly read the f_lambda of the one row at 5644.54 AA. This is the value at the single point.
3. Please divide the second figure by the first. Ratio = 1.03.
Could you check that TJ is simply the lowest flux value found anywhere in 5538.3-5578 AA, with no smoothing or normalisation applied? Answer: 5.48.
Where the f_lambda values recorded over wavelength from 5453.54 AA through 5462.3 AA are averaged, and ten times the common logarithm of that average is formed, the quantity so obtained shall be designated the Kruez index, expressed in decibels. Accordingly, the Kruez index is 7.54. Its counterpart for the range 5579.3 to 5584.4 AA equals 7.56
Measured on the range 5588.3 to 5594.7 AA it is 7.50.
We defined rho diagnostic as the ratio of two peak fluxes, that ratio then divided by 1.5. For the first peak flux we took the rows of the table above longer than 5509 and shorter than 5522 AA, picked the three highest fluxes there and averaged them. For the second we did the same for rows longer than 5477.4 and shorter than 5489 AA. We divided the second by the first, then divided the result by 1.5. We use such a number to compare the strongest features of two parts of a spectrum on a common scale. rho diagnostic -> 0.674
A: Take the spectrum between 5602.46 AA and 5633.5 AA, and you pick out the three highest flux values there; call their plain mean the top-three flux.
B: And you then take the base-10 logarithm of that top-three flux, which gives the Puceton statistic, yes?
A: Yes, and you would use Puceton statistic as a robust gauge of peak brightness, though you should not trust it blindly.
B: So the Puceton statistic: 0.758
